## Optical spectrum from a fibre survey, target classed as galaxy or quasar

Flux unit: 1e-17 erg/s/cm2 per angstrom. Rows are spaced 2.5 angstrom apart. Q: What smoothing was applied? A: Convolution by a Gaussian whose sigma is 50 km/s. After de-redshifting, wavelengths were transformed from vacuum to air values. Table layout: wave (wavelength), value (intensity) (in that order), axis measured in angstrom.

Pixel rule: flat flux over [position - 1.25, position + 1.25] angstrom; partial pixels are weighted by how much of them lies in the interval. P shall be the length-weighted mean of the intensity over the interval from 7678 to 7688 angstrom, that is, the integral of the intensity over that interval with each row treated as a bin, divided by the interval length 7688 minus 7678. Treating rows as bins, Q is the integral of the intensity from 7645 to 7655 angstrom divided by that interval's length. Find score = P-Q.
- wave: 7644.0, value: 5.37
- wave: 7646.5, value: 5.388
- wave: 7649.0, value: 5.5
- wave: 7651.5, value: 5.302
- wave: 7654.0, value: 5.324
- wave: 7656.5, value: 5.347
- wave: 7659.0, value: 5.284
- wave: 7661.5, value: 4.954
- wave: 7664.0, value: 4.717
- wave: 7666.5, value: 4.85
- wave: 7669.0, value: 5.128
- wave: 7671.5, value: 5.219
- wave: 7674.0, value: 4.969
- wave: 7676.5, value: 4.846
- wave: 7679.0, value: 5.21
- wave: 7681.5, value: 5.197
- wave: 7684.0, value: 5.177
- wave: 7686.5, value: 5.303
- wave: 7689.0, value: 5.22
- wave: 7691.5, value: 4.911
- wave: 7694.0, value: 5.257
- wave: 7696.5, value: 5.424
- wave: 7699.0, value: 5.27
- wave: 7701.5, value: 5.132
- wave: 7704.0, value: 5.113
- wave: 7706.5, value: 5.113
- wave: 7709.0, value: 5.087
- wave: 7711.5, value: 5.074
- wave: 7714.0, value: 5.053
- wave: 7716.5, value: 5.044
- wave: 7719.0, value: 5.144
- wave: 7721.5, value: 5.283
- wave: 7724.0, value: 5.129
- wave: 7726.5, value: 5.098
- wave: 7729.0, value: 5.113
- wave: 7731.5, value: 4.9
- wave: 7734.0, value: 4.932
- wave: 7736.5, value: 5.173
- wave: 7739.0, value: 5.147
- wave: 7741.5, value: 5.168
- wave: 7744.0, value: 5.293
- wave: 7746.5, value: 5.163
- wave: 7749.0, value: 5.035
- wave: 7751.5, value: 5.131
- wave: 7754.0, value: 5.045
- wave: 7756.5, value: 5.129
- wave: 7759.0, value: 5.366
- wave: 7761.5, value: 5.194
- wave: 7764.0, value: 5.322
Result -0.16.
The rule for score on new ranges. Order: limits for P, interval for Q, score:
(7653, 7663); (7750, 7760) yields 0.05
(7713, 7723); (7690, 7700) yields -0.08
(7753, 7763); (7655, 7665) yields 0.10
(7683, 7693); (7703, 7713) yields 0.06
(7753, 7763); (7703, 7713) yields 0.10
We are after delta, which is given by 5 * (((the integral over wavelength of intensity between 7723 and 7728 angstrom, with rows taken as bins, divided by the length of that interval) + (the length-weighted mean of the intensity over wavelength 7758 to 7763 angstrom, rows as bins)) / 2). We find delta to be 26.0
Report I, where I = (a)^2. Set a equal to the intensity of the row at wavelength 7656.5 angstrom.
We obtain 29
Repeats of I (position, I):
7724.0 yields 26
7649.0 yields 30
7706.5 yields 26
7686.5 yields 28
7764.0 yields 28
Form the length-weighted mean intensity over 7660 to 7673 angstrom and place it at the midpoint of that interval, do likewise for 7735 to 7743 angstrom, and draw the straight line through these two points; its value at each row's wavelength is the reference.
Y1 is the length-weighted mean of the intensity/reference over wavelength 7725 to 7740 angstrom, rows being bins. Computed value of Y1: 0.98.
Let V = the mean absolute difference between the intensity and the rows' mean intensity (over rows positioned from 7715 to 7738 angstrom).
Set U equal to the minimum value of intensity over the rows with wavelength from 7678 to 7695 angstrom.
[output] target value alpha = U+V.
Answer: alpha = 5.00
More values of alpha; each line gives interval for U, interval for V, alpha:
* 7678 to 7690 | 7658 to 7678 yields 5.34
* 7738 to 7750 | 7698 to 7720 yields 5.08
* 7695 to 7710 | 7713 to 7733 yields 5.16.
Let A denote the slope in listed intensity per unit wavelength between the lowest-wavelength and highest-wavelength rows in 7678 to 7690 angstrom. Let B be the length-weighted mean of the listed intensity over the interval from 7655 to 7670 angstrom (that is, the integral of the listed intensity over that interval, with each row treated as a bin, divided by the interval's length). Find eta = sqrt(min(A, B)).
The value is 0.03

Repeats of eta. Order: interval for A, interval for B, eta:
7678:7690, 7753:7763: 0.03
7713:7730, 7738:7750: 0.06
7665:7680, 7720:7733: 0.17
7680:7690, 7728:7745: 0.06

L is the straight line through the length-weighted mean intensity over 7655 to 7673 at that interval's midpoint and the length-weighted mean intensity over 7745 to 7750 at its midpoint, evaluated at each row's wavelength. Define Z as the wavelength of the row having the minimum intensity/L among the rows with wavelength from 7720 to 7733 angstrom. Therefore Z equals 7731.5 angstrom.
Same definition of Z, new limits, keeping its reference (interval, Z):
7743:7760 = 7749.0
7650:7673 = 7664.0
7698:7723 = 7716.5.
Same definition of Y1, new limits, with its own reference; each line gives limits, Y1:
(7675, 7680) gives 1.00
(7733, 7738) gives 0.98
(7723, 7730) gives 1.00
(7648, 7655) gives 1.09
